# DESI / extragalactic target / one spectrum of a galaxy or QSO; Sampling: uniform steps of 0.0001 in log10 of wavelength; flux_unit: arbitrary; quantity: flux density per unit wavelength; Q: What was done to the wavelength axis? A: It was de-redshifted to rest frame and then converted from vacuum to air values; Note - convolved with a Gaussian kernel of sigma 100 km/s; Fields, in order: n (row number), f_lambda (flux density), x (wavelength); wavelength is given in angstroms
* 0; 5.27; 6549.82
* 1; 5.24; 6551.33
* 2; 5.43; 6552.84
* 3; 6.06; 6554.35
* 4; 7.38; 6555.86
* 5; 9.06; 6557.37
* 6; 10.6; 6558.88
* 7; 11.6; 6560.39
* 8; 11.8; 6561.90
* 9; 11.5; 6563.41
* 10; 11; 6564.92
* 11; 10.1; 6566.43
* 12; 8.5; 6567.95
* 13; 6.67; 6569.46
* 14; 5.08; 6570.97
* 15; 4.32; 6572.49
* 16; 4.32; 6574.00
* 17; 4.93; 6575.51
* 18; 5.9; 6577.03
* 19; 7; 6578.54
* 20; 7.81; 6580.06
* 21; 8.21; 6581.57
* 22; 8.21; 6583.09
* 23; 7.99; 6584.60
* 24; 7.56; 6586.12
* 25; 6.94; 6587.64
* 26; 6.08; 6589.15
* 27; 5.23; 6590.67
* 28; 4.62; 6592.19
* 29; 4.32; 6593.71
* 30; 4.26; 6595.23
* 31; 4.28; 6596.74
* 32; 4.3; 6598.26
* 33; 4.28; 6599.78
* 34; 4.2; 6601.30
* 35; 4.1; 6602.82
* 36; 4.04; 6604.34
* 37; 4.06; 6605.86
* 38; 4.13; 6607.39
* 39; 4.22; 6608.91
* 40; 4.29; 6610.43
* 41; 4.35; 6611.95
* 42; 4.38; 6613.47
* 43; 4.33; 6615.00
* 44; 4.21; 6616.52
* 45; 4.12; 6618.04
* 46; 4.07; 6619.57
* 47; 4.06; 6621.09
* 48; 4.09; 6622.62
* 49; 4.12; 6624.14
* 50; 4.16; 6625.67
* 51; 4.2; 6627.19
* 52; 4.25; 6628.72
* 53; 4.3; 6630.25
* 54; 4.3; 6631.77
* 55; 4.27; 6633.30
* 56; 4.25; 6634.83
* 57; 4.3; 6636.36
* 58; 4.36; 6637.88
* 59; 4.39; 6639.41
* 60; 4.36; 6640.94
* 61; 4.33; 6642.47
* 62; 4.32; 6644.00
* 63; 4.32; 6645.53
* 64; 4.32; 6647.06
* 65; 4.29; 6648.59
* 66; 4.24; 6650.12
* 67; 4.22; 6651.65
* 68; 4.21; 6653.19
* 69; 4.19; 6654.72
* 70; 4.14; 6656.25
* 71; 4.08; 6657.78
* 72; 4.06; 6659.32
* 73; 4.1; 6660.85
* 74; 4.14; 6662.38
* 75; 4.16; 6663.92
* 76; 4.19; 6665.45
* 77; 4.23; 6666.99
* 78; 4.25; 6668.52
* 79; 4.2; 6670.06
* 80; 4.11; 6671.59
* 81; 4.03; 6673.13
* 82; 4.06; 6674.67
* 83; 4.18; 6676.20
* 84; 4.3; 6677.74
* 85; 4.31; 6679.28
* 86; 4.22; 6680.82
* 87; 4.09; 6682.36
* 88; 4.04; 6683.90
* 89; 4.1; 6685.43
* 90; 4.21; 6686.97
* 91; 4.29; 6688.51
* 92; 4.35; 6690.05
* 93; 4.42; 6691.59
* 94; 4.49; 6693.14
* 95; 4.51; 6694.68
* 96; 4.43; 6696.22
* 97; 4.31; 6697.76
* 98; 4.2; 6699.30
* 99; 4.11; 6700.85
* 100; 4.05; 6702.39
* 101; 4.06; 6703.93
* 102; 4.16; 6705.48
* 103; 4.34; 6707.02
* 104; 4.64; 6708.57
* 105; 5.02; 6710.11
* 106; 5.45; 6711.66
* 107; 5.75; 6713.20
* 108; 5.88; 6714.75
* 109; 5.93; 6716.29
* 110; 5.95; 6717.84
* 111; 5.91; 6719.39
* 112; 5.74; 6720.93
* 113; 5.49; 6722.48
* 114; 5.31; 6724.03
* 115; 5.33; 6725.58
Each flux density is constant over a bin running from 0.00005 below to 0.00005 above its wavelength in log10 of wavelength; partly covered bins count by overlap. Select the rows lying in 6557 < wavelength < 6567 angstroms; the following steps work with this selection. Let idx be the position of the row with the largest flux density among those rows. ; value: 6561.90 angstroms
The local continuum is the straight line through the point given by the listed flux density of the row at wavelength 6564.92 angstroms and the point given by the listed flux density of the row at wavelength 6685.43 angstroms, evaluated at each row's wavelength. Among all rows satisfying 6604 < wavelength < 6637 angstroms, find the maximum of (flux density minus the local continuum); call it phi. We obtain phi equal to -2.6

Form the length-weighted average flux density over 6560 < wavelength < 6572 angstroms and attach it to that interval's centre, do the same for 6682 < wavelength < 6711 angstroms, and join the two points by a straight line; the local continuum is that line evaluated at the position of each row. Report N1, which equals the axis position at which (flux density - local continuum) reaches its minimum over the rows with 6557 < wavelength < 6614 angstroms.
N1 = 6572.49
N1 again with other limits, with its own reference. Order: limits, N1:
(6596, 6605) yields 6596.74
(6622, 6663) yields 6622.62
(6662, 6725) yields 6662.38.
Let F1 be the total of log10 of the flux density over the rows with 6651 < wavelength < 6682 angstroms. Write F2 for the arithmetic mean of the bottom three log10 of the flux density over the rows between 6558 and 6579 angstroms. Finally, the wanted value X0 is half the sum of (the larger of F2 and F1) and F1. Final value 12.4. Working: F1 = 12.4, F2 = 0.655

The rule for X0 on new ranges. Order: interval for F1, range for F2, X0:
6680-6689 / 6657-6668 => 3.7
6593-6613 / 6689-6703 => 8.1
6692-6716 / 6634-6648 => 9.9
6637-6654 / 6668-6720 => 7.0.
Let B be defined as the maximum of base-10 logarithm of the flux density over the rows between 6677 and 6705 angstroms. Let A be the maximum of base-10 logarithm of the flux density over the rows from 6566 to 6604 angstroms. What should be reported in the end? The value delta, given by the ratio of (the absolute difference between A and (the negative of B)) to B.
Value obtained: 2.54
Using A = 1.00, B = 0.65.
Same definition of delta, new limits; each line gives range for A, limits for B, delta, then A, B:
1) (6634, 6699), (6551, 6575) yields 1.61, 0.65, 1.07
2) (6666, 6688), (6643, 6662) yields 2.00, 0.63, 0.64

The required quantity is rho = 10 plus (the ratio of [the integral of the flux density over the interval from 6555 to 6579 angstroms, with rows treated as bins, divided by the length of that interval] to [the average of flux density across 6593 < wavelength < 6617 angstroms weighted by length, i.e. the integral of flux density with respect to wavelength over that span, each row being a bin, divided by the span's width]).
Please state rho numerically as 11.9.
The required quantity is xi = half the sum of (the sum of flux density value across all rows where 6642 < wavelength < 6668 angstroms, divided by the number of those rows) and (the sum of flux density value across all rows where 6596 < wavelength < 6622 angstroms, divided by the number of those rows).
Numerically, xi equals 4.2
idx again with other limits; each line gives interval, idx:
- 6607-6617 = 6613.47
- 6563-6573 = 6563.41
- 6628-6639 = 6637.88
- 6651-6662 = 6651.65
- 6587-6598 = 6587.64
